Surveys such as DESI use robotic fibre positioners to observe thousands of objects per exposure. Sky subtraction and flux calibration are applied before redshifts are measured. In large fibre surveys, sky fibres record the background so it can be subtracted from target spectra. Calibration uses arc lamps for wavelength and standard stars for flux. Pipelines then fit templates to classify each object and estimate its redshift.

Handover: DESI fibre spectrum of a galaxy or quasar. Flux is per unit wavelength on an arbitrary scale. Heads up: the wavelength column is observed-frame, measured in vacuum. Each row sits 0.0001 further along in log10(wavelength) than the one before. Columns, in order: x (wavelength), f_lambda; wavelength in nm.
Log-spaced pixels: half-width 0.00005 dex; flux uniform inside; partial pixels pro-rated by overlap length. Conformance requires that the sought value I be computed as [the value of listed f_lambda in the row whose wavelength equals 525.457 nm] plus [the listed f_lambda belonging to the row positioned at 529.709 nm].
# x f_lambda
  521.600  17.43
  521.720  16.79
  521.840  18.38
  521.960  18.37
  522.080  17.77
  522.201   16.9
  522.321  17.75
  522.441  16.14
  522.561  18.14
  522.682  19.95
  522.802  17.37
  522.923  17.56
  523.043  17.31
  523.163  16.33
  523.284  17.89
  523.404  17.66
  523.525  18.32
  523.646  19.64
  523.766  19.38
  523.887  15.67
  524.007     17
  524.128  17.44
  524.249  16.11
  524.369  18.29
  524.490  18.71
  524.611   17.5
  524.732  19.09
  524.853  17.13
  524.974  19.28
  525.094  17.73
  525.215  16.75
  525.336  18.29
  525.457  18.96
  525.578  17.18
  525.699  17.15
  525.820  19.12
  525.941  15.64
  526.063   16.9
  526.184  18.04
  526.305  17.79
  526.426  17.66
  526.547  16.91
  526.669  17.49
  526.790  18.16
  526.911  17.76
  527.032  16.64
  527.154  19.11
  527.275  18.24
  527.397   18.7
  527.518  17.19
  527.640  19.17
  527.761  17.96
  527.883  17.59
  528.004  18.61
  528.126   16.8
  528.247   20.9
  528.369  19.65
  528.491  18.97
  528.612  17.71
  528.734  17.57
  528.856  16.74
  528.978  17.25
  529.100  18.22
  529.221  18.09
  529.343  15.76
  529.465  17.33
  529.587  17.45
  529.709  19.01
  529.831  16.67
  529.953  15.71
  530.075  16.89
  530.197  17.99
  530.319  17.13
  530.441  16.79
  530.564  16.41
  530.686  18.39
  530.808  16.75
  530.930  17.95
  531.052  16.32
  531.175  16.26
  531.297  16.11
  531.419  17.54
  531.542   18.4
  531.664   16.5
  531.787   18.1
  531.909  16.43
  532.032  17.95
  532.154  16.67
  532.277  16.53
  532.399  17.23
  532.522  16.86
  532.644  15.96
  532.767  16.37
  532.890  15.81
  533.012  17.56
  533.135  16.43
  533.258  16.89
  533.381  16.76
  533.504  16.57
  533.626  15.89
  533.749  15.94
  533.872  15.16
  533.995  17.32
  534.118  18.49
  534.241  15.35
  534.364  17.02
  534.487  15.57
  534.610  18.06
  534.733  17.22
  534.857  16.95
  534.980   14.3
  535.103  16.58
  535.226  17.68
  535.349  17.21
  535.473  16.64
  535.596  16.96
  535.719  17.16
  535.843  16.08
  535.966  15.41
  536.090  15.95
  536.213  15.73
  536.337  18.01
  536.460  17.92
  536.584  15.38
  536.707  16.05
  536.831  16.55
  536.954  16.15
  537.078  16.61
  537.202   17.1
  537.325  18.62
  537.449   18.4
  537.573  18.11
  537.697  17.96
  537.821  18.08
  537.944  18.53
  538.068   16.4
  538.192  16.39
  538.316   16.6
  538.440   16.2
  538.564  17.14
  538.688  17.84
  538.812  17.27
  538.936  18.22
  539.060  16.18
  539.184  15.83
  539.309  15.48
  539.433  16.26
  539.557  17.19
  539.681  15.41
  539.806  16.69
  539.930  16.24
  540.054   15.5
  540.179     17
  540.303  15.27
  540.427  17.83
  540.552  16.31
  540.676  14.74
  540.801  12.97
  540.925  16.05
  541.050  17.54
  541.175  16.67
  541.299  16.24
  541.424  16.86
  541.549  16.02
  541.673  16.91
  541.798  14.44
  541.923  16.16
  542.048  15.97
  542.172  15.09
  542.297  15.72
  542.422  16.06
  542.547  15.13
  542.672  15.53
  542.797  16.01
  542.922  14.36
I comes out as 38.0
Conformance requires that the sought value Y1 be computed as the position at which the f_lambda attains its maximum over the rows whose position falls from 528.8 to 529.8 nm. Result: 529.709 nm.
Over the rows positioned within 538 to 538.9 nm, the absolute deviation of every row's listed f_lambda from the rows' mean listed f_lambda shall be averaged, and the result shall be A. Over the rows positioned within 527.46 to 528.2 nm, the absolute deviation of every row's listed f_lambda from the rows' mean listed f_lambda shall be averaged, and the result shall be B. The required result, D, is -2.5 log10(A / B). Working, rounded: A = 0.50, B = 0.693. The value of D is 0.36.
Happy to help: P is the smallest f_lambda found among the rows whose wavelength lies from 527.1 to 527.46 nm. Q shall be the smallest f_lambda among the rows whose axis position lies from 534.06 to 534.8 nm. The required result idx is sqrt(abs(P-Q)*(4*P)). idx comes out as 15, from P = 18.24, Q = 15.35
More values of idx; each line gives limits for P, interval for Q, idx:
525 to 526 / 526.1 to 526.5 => 11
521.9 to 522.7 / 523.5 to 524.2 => 6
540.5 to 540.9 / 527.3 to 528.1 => 15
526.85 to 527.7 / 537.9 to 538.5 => 5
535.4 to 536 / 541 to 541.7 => 6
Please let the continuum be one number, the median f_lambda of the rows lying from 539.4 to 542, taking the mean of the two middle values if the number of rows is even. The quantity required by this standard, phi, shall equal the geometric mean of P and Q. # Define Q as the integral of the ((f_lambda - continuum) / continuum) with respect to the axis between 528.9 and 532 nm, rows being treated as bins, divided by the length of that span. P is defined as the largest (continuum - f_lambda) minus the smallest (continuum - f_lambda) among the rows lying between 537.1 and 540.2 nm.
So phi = 0.432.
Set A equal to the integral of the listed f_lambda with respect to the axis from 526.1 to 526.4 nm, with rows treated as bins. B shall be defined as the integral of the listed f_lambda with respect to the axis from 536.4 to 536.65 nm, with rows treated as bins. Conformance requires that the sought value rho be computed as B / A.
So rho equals 0.78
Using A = 5.4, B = 4.16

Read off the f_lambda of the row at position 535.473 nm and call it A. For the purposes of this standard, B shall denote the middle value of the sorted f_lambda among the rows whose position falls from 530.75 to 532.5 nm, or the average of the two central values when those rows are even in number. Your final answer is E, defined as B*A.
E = 278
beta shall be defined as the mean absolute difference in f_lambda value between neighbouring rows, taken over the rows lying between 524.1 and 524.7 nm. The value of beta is 1.3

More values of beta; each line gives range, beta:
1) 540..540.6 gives 1.8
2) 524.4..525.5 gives 1.5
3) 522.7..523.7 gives 0.7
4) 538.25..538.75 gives 0.7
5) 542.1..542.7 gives 0.6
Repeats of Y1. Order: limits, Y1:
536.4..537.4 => 537.325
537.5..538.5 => 537.944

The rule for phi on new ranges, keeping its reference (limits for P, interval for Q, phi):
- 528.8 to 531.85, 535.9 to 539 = 0.409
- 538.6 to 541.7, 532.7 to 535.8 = 0.356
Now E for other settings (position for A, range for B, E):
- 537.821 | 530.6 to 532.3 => 302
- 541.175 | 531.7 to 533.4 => 279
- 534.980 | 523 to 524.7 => 251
